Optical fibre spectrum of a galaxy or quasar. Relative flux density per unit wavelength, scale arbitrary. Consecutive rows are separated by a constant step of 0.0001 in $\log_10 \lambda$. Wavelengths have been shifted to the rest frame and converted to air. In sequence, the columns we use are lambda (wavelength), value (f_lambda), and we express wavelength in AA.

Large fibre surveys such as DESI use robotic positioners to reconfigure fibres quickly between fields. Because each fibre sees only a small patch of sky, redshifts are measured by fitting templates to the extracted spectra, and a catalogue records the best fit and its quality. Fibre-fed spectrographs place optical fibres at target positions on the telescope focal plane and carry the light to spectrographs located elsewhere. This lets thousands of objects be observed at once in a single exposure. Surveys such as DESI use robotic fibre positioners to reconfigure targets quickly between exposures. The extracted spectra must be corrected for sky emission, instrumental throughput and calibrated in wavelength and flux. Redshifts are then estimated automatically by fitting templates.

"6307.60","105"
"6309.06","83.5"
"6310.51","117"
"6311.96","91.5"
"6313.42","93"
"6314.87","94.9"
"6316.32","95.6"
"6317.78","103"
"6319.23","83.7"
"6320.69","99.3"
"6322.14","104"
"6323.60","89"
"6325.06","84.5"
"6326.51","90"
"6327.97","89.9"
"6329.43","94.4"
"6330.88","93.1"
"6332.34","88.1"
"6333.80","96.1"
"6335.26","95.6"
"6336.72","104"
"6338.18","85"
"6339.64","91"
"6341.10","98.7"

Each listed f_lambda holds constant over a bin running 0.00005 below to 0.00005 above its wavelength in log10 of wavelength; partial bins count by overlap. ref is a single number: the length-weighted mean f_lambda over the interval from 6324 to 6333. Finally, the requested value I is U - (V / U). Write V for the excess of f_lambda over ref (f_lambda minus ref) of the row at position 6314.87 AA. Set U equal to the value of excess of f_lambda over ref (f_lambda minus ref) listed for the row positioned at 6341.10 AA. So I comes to 8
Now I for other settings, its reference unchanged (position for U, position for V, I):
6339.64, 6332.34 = 3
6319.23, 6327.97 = -6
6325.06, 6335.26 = -4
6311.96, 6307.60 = -9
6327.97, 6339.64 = 10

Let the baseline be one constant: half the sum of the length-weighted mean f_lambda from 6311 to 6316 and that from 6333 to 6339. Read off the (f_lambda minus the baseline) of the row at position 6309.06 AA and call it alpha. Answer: -11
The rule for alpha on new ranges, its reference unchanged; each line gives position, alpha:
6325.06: -10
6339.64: -4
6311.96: -3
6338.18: -10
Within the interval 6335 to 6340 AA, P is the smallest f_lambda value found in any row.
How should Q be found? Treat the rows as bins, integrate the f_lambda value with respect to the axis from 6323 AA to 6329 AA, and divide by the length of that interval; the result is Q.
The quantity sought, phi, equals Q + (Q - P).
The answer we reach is 92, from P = 85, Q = 89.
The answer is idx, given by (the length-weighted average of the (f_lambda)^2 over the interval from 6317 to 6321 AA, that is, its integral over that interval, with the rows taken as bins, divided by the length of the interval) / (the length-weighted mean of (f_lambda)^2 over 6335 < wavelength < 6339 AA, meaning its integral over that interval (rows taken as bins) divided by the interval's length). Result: 1.00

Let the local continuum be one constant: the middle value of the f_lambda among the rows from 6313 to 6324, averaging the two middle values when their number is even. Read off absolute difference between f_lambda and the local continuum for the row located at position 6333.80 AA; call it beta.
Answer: 1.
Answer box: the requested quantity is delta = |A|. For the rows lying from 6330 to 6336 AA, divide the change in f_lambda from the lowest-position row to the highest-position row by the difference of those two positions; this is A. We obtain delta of 0.6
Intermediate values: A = 0.6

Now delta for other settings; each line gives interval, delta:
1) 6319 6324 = 1.2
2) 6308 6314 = 2.2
